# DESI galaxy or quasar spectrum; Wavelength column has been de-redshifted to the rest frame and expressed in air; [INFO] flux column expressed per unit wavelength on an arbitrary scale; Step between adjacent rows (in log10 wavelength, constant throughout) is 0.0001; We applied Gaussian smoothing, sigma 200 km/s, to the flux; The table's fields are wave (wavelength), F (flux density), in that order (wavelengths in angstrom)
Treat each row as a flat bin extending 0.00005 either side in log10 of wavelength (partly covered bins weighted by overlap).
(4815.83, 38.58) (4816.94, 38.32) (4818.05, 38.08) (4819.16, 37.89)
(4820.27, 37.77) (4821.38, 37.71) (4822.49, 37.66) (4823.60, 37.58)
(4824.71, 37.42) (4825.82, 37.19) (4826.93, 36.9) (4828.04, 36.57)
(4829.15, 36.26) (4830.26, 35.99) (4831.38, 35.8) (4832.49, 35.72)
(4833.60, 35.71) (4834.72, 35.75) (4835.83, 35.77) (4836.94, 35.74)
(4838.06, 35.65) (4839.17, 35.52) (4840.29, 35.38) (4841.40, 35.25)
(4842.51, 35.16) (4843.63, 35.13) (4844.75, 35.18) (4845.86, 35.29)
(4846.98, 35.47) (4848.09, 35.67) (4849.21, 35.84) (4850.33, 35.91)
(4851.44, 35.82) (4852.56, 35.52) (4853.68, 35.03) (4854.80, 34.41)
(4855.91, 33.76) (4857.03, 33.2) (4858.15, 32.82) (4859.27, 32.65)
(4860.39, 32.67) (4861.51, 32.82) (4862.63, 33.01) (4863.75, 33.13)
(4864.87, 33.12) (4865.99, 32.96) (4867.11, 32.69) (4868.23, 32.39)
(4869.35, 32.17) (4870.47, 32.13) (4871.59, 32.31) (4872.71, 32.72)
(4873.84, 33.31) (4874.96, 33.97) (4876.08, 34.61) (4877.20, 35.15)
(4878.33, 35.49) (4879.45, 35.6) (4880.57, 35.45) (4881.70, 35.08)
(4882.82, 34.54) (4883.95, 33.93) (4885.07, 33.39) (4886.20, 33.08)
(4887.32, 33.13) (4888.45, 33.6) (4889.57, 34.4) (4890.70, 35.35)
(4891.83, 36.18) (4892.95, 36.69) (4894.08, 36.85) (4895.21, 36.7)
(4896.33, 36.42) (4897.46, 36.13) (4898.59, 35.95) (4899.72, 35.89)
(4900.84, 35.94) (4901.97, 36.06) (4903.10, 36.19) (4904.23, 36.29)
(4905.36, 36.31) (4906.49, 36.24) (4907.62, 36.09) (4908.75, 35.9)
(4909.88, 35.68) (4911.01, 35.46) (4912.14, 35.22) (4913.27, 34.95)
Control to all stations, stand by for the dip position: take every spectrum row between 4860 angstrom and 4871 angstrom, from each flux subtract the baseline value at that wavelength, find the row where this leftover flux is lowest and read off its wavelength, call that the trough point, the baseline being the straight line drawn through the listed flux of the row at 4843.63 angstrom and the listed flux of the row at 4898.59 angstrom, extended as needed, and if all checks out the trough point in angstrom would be 4870.47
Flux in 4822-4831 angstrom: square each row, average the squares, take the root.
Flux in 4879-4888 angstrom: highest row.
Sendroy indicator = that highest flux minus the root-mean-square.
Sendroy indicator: -1.4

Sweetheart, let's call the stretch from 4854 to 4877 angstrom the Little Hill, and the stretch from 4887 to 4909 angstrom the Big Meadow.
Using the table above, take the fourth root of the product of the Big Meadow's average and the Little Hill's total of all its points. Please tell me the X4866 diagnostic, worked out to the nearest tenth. 12.4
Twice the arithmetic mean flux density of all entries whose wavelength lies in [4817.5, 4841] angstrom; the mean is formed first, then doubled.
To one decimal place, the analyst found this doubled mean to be 73.1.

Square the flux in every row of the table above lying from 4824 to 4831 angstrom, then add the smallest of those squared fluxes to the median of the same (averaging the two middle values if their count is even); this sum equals 2645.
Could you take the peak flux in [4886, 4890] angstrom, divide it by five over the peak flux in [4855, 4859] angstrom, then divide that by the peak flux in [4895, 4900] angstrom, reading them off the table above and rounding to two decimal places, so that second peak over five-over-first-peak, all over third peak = 6.33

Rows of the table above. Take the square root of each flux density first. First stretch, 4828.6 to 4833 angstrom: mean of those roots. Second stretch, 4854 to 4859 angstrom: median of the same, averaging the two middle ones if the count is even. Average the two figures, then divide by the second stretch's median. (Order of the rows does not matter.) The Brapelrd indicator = 1.02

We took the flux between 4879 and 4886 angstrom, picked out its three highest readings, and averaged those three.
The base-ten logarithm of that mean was 1.549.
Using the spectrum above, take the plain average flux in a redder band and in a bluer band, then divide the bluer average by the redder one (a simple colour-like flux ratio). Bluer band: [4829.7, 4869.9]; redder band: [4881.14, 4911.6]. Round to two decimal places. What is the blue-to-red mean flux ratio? 0.97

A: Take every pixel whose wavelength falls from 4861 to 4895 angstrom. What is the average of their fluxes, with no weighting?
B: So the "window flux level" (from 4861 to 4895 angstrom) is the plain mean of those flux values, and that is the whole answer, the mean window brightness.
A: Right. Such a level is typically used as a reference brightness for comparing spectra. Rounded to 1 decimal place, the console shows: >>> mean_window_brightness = 34.0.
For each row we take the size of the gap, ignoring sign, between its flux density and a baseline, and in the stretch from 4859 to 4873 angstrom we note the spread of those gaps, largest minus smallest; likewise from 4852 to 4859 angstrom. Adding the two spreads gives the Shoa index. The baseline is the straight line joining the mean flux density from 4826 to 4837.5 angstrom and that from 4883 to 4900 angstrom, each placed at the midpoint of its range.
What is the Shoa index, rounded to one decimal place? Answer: 3.5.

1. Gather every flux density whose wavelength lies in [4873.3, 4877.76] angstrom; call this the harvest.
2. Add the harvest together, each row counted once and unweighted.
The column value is 137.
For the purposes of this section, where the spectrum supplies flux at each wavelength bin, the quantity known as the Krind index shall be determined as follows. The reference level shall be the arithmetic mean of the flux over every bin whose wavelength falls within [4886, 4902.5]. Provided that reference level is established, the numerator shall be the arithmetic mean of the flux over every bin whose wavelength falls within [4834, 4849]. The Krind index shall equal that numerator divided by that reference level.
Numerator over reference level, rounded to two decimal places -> 1.00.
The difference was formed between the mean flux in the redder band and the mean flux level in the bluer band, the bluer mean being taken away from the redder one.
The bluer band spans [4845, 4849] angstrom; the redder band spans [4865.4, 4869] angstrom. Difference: -2.8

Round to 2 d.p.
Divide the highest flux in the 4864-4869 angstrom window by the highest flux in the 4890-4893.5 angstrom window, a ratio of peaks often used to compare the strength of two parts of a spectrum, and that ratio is 0.90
